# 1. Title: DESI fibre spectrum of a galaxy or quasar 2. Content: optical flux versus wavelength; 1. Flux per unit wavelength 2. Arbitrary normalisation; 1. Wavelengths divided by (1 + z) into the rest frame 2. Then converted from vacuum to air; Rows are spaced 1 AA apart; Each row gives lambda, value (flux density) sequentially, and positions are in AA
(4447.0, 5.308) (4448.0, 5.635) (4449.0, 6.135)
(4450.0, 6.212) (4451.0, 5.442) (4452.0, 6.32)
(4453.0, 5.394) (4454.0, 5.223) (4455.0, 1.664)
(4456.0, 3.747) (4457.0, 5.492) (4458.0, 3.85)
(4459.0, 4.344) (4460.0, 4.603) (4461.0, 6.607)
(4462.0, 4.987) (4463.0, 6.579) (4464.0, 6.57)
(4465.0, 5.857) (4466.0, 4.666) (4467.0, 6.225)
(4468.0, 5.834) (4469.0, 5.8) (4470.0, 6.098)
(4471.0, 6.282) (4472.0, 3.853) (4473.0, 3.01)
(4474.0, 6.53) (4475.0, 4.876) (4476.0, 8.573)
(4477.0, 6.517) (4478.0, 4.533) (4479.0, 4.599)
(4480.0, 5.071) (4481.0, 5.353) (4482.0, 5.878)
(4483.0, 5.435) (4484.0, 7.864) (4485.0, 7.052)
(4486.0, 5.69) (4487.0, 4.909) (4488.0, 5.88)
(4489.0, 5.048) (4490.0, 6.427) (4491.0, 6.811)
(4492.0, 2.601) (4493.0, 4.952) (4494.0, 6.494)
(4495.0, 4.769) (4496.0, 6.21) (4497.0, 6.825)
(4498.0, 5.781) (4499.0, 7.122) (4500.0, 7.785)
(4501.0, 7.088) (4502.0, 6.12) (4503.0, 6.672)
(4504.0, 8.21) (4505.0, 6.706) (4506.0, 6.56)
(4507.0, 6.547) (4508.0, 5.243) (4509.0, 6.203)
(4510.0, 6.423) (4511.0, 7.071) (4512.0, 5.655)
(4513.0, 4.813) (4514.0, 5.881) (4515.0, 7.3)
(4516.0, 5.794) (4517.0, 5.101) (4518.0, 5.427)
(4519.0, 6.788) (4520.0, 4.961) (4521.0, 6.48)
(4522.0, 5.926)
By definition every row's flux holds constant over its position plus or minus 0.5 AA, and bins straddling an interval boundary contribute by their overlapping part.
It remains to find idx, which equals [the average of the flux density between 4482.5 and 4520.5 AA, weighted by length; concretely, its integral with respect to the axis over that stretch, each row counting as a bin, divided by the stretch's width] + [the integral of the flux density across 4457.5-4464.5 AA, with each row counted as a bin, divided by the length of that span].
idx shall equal 11.5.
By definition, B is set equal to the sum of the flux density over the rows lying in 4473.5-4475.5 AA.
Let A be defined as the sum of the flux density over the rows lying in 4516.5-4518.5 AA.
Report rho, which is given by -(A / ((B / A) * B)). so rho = -0.85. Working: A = 10.5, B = 11.4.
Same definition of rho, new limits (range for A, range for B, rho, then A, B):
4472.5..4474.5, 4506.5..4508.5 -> -0.65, 9.5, 11.8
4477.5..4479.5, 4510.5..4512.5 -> -0.51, 9.1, 12.7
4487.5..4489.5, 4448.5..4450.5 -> -0.78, 10.9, 12.3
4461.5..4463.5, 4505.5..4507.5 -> -0.78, 11.6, 13.1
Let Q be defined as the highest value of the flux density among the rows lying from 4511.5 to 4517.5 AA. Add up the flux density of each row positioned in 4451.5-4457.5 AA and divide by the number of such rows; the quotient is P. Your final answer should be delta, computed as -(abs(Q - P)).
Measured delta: -2.7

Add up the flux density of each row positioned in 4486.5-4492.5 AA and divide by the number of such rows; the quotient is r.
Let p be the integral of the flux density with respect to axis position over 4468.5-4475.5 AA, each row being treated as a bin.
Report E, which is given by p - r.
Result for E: 31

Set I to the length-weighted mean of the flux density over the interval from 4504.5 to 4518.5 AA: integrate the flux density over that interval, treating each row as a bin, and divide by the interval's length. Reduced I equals 6.1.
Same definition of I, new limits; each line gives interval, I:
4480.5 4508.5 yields 6.1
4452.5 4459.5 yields 4.2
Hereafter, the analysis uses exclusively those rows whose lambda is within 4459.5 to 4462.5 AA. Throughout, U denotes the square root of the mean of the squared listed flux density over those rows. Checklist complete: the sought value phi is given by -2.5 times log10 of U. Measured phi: -1.84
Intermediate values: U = 5.5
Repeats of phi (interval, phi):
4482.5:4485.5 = -2.09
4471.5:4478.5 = -1.89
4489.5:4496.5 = -1.88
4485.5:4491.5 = -1.91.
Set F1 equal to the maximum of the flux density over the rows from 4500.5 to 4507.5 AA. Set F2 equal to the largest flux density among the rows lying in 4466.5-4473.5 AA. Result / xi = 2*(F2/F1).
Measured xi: 1.5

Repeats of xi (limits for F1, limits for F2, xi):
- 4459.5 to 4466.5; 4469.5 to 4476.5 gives 2.6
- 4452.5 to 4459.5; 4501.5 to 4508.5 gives 3.0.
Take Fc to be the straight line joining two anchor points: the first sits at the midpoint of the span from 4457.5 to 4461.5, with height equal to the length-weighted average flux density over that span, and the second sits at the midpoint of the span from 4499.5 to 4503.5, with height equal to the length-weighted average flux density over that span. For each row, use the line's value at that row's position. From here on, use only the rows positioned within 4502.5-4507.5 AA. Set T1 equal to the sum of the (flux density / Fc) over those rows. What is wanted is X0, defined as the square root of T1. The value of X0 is 2.213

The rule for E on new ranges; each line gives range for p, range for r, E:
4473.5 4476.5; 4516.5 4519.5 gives 14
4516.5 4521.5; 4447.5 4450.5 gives 23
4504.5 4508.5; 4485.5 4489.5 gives 20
